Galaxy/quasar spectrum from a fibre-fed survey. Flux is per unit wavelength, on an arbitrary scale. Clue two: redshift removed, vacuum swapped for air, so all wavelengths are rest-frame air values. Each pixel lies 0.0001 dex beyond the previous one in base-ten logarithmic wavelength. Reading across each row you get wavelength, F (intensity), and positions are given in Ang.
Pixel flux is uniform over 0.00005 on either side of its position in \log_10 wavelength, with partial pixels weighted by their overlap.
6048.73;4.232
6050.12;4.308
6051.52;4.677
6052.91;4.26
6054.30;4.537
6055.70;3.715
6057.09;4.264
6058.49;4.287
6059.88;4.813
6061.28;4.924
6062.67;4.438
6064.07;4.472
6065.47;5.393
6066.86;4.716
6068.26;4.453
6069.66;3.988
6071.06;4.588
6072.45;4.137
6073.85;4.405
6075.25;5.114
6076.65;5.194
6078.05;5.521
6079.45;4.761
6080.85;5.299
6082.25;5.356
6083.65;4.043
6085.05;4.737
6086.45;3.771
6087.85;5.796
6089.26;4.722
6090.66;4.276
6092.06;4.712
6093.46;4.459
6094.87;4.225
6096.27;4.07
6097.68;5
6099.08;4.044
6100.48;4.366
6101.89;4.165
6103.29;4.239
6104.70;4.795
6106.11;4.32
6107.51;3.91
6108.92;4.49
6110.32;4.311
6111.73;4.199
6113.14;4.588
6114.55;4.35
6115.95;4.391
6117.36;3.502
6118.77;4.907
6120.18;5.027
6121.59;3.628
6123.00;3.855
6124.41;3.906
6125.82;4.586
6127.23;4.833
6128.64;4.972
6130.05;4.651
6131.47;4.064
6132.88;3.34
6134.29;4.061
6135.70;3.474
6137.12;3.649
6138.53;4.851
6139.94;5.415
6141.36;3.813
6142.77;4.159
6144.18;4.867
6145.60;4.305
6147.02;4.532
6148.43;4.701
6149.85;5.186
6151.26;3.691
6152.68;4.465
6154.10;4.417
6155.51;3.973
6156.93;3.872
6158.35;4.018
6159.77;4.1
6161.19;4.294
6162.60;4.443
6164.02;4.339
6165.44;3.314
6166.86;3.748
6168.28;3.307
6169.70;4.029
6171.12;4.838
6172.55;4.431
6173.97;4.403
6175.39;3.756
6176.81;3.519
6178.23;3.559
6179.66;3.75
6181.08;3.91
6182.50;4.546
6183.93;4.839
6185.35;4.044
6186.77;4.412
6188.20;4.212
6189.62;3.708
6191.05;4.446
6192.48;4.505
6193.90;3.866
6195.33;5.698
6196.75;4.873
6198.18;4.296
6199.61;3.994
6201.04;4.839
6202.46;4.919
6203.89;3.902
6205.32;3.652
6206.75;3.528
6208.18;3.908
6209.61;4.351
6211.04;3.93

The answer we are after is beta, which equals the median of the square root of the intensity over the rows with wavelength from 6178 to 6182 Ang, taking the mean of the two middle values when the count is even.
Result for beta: 1.94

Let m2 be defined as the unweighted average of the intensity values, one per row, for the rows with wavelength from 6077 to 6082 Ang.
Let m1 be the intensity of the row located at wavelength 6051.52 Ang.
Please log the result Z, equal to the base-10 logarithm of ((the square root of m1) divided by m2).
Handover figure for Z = -0.380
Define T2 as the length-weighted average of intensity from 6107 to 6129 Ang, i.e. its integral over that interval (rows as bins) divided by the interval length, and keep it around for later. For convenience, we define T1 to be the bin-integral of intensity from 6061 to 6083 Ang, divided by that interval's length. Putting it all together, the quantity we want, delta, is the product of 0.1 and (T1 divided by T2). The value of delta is 0.111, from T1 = 4.79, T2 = 4.3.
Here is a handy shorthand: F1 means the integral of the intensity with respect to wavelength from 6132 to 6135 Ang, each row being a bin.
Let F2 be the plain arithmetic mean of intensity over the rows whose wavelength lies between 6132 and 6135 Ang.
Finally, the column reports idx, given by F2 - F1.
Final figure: -7.5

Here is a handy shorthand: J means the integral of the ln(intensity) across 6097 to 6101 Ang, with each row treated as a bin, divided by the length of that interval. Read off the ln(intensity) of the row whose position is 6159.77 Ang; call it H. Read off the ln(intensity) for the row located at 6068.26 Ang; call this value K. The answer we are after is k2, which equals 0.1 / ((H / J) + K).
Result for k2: 0.041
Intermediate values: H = 1.41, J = 1.50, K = 1.49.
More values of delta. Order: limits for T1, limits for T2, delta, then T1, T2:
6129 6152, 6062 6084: 0.091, 4.31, 4.8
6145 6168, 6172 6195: 0.101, 4.20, 4.1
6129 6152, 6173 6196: 0.103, 4.31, 4.2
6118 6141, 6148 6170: 0.105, 4.31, 4.1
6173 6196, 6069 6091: 0.089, 4.20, 4.7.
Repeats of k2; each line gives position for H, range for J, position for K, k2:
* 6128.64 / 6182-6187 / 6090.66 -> 0.040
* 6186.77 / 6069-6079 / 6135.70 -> 0.045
